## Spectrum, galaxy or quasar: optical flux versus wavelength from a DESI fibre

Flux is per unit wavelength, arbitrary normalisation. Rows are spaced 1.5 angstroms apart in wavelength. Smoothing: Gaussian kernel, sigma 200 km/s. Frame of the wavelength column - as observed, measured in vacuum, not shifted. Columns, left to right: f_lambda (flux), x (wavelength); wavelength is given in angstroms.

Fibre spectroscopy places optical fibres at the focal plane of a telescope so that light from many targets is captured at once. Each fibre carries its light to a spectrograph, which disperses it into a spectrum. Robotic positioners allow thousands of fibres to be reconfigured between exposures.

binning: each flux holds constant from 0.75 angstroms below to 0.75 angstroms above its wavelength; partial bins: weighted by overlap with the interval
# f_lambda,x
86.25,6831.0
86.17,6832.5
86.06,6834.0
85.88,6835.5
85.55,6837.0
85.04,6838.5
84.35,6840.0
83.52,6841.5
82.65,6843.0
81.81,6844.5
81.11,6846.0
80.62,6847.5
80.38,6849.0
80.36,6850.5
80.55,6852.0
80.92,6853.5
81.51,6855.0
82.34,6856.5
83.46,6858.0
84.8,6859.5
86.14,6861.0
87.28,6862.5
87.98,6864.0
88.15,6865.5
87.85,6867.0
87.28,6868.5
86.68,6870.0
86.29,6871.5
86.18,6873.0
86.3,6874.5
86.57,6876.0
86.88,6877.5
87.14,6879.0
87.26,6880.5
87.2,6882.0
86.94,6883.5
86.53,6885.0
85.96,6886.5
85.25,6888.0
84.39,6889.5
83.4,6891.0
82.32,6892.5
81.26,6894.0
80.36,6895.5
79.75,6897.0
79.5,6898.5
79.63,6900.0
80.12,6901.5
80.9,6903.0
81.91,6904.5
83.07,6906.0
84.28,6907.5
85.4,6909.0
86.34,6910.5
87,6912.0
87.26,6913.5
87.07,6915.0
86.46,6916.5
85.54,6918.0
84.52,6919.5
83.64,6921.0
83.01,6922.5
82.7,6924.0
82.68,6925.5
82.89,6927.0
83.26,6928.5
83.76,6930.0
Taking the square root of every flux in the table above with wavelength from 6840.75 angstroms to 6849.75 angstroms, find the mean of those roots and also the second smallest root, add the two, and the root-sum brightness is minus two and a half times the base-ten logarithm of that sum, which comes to -3.139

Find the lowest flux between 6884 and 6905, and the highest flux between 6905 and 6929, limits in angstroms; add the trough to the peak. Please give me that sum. 167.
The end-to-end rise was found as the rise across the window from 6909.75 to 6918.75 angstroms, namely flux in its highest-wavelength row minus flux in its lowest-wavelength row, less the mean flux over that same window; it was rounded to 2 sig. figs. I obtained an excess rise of -87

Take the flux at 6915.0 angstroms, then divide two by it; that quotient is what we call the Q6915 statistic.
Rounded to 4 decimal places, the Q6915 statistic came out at 0.0230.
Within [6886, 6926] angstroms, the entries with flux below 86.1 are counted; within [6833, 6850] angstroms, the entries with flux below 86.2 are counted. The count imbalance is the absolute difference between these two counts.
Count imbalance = 11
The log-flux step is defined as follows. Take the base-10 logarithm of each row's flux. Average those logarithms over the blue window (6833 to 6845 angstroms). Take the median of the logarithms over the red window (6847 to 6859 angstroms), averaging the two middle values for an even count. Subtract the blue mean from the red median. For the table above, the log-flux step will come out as -0.019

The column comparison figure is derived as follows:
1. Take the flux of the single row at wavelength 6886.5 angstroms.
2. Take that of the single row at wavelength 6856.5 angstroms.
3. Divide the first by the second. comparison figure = 1.04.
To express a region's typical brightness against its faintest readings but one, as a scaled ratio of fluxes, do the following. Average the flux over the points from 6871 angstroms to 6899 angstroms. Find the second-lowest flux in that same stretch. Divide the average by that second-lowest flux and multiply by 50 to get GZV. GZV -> 53.1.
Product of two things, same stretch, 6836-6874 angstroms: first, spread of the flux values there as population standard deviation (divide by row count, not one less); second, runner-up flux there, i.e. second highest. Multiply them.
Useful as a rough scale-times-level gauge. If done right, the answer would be 235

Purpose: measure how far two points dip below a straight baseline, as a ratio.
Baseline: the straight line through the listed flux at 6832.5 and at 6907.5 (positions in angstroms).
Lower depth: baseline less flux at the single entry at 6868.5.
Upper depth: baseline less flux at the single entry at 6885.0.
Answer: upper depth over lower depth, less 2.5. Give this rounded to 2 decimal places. -1.67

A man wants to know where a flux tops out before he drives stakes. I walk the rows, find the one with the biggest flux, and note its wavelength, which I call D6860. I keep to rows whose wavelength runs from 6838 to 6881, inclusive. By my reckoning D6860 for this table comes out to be 6865.5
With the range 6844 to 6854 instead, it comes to 6844.5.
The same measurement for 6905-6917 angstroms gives 6913.5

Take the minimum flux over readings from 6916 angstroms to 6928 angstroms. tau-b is 82.68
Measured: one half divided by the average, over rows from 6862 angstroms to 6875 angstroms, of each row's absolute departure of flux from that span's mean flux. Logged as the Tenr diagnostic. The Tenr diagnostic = 0.8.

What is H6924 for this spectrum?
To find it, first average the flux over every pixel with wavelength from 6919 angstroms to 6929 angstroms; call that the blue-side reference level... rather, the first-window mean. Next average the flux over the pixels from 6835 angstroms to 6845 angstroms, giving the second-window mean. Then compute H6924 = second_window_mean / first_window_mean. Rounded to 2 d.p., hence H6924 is 1.01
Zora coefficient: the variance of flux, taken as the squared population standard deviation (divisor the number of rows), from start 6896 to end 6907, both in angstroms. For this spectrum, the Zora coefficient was 1.6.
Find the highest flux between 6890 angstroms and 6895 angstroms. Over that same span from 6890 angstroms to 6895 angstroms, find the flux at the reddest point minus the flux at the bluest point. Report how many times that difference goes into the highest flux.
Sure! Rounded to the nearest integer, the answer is -39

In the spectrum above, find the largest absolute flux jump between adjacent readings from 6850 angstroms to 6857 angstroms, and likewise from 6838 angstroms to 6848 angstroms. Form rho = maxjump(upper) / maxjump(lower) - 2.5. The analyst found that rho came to -1.55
